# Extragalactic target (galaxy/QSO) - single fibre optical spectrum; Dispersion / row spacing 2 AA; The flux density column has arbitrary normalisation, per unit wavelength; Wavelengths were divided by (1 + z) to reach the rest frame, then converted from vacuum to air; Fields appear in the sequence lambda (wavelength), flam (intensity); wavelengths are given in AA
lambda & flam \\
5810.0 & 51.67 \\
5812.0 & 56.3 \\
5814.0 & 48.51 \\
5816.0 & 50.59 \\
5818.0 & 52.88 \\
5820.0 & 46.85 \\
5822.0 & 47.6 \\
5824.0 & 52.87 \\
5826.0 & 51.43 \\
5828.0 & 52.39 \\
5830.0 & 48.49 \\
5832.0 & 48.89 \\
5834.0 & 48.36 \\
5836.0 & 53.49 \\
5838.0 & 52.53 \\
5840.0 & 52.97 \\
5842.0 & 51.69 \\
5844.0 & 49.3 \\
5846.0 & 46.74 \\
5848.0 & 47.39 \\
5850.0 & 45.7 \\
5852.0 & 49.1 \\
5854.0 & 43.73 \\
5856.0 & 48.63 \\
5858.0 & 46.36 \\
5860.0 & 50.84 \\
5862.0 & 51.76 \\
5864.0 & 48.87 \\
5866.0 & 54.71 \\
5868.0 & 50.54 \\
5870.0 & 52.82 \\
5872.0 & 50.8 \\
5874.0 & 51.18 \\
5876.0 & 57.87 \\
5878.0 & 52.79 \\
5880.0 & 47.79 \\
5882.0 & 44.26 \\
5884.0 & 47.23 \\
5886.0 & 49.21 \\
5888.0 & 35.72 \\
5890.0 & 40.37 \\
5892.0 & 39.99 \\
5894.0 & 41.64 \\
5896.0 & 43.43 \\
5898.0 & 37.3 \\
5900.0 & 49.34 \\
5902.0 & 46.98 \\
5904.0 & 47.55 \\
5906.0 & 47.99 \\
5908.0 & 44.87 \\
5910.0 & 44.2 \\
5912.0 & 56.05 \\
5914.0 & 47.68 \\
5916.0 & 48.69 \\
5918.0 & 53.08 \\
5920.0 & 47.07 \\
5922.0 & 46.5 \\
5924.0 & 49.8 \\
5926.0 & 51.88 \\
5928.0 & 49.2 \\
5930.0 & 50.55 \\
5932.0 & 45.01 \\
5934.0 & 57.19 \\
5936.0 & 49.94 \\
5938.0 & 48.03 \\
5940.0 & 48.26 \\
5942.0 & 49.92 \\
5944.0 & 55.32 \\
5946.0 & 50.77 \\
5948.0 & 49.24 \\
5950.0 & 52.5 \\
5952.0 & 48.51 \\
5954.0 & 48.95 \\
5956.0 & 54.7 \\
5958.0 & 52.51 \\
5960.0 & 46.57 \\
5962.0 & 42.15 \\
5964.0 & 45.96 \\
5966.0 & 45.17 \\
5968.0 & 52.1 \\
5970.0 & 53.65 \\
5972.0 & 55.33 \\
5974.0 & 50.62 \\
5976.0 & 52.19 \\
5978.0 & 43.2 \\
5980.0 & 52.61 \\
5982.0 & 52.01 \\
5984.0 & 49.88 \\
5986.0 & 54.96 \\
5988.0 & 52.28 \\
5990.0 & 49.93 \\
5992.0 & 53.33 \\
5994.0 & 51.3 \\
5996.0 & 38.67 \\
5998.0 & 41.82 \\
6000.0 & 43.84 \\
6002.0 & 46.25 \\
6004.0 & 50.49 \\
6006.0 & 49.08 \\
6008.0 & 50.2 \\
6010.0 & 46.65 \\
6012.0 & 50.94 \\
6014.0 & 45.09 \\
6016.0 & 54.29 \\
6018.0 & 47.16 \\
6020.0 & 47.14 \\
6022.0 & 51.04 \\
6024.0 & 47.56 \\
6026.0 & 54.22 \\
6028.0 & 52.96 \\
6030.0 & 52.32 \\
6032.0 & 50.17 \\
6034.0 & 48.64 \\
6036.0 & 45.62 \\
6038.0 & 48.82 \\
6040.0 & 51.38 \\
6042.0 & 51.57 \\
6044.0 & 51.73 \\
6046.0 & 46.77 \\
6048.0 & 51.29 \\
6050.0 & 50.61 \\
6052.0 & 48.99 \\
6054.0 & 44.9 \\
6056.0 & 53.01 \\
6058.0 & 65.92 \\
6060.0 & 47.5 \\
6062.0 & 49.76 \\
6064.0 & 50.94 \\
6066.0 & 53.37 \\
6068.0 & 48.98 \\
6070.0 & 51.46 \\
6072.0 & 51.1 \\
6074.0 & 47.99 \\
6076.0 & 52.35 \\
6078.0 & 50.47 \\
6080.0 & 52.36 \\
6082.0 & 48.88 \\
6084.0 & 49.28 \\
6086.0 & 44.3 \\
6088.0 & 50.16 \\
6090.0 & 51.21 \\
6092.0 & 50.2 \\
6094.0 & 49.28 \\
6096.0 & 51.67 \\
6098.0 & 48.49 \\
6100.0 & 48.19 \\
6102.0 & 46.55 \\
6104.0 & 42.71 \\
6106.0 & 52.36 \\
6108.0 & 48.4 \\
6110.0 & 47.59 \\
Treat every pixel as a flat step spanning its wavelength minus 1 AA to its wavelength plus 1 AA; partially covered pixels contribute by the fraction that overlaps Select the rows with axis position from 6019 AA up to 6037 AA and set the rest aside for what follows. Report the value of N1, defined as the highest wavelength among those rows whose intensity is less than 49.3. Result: 6036.0 AA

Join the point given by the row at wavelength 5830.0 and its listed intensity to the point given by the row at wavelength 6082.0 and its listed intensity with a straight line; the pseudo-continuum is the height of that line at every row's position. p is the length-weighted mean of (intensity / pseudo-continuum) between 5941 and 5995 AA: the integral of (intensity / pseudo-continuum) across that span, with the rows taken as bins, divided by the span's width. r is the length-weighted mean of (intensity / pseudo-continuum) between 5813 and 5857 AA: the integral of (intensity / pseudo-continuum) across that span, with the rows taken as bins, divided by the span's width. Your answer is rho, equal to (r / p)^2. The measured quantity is 1.0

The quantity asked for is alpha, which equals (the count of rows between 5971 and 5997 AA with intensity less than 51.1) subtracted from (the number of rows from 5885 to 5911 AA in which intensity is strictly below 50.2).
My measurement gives 8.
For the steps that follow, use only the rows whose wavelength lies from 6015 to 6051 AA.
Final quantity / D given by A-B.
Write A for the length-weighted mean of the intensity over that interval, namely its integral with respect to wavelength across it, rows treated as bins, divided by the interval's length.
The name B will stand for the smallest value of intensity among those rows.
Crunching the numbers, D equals 5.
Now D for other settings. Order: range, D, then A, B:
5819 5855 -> 6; 49.4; 43.73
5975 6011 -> 10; 48.8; 38.67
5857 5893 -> 13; 48.5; 35.72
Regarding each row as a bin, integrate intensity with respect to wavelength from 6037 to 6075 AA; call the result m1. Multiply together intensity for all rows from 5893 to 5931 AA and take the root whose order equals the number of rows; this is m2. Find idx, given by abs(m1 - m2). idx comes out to 1885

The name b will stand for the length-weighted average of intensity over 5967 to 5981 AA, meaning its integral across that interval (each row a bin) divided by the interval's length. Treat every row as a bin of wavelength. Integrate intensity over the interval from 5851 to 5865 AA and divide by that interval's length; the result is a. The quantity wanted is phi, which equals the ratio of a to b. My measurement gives 0.94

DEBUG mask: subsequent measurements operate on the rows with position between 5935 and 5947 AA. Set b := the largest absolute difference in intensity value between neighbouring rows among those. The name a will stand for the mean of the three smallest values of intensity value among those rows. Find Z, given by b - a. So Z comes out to -43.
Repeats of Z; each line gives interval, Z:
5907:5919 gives -34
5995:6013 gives -37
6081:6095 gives -42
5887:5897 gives -34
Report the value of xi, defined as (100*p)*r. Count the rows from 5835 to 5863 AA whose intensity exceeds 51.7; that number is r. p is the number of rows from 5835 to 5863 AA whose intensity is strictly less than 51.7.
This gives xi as 4000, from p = 10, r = 4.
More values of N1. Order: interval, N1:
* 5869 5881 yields 5880.0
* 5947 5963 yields 5962.0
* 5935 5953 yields 5952.0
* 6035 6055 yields 6054.0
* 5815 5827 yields 5822.0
